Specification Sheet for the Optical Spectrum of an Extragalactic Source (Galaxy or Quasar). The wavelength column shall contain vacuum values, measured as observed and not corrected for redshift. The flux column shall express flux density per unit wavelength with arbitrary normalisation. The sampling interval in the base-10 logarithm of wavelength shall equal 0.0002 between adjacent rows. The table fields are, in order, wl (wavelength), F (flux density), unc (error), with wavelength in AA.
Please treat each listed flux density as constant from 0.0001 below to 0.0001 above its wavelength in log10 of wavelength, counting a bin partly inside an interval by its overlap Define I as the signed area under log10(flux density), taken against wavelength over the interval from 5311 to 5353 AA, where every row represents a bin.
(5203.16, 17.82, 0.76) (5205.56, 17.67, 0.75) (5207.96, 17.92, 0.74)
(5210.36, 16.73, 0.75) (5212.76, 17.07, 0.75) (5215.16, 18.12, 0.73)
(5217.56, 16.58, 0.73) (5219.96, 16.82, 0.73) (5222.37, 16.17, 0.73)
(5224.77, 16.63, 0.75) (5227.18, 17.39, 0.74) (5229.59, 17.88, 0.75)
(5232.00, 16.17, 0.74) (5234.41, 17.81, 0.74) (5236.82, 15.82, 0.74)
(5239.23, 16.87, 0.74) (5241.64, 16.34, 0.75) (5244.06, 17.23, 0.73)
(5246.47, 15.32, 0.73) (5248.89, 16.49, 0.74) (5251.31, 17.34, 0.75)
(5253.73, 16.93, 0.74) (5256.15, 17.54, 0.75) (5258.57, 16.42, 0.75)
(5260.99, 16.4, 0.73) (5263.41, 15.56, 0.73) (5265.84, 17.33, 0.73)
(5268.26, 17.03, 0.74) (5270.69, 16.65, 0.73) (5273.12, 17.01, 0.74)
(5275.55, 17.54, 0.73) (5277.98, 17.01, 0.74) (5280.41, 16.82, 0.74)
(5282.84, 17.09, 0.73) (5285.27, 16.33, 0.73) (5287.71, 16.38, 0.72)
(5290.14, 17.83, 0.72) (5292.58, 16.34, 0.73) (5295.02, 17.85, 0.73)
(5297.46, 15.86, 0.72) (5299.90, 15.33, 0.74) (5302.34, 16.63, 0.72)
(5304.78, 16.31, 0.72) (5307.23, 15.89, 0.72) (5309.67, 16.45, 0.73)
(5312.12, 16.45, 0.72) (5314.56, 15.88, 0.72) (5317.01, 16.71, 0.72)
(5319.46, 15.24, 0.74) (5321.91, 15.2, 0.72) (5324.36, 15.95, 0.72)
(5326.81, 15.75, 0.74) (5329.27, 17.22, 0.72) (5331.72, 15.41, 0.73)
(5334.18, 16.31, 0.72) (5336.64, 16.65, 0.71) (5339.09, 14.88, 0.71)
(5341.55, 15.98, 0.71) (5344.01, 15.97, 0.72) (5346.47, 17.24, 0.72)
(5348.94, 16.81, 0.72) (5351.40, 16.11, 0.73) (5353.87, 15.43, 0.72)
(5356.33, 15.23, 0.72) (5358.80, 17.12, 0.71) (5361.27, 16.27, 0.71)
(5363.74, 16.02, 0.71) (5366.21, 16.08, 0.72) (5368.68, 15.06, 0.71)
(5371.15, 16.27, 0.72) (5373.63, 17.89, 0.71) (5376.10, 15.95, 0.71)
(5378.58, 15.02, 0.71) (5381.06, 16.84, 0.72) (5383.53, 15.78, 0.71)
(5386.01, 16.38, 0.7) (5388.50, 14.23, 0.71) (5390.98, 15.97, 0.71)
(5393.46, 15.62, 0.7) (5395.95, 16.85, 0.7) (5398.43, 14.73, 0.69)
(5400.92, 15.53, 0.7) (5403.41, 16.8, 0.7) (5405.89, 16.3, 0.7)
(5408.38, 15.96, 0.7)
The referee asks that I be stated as 50.67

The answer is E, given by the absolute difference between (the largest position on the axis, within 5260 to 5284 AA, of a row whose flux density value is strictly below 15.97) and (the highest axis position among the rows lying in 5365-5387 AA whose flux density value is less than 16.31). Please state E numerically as 120.1 AA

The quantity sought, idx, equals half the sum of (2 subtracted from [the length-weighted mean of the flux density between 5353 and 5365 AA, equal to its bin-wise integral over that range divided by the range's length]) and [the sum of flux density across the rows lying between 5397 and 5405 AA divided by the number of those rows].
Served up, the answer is 14.9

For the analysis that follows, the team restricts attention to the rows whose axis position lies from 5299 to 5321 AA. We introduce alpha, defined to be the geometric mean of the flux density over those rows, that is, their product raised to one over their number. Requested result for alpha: 16.1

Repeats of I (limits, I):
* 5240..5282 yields 51.41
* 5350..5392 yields 50.53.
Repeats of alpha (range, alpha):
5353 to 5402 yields 15.9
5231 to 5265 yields 16.6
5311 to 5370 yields 16.0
